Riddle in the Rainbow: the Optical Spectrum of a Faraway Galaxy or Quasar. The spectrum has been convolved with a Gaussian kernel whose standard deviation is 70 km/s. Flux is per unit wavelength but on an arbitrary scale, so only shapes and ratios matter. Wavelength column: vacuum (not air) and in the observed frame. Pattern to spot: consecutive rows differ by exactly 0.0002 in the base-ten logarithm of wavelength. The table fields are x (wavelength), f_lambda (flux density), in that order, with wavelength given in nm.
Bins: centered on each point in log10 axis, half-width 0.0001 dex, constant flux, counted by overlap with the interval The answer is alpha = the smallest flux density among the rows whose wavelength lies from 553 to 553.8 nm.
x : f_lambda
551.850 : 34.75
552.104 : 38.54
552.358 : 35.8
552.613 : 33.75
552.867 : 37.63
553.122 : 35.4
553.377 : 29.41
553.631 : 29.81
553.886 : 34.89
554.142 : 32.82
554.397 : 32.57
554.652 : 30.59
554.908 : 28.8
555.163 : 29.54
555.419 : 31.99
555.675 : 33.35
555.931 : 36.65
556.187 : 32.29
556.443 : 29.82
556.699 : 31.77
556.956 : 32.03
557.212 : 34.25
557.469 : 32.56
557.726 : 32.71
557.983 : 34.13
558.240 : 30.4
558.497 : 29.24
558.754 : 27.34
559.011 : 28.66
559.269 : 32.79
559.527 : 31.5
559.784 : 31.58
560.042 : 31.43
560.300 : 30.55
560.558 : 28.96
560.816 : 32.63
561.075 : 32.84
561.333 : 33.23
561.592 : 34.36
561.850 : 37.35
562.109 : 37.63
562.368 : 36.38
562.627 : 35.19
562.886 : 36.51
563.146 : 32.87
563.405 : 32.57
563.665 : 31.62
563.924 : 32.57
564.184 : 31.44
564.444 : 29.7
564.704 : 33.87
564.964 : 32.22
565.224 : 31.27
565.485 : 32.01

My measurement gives 29.41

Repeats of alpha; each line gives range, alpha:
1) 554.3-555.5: 28.8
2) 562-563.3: 32.87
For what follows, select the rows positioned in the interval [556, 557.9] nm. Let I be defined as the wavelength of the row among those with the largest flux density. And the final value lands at 557.212 nm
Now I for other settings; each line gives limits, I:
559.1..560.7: 559.269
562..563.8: 562.109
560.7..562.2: 562.109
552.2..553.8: 552.867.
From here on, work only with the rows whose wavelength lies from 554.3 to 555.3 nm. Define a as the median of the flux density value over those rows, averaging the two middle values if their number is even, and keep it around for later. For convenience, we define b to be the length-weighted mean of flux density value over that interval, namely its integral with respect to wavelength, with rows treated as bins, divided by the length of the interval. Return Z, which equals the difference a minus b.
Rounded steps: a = 30.1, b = 30.3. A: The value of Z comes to -0.3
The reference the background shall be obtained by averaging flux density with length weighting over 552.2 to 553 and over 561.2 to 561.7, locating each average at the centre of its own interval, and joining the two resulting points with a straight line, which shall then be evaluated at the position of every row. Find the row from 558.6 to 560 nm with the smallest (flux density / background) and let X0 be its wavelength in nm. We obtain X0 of 558.754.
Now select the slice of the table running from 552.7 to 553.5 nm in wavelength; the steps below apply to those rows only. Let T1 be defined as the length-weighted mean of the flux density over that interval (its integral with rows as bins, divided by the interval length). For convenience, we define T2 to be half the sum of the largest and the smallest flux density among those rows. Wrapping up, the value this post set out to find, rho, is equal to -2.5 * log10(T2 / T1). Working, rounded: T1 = 34.2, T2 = 33.5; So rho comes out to 0.020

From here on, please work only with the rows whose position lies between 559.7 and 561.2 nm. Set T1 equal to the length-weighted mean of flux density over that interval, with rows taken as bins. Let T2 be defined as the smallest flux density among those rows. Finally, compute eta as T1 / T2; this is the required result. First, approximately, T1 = 31.3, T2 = 28.96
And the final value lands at 1.08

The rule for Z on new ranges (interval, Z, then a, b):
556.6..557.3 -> -0.6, 32.0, 32.6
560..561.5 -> 0.4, 32.0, 31.7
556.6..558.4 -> 0.1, 32.6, 32.5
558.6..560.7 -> 0.6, 31.0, 30.4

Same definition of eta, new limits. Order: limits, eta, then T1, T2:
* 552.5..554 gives 1.14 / 33.5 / 29.41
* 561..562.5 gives 1.08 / 35.4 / 32.84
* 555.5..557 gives 1.10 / 32.7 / 29.82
